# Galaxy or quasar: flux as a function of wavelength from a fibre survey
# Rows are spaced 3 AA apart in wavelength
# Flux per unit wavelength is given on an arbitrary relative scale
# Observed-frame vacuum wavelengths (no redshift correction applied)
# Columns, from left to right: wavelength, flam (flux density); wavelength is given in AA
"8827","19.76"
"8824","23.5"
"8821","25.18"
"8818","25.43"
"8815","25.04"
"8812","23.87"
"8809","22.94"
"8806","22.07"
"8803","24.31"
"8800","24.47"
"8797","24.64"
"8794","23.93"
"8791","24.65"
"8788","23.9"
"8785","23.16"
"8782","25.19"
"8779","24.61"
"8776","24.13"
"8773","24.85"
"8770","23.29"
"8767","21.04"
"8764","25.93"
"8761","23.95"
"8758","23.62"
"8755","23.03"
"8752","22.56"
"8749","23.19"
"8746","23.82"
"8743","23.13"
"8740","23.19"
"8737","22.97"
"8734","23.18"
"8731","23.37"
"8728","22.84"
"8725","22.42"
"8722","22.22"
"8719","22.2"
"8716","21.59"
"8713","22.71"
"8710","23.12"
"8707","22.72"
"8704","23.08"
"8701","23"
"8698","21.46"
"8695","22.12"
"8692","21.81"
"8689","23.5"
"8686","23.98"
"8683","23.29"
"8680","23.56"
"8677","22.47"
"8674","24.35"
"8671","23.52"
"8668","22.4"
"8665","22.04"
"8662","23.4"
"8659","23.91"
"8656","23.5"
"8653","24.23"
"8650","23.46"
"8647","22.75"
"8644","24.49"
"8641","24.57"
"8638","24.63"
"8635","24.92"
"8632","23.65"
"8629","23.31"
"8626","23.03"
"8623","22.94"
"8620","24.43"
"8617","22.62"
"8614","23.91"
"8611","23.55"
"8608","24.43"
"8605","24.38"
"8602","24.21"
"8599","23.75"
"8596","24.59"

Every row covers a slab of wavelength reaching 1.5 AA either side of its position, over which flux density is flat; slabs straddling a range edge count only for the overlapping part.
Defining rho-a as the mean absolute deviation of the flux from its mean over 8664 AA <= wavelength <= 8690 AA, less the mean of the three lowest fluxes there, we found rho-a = -21.7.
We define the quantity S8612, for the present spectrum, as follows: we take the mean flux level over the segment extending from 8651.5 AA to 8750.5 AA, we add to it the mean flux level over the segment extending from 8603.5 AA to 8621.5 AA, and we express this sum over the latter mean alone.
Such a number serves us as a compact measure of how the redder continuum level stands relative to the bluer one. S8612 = 1.96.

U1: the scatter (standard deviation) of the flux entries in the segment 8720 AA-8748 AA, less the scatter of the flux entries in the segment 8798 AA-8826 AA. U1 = -0.6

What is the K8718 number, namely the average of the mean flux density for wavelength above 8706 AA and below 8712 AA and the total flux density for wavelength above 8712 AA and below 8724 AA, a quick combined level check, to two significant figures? 56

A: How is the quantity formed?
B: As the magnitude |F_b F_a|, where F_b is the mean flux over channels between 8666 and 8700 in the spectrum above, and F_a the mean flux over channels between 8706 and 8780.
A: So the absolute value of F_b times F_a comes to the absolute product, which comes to 532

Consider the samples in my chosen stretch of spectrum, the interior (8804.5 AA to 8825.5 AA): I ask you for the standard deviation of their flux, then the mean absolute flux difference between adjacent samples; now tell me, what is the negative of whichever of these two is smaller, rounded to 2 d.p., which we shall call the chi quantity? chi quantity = -0.88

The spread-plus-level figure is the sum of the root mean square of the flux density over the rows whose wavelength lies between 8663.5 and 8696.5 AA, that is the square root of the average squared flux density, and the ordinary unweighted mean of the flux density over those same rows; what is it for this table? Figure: 46.0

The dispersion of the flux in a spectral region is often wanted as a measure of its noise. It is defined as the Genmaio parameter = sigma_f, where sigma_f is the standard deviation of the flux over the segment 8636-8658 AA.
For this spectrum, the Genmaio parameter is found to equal 0.7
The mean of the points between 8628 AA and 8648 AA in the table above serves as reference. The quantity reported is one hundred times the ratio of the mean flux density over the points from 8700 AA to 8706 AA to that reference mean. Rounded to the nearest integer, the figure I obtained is 96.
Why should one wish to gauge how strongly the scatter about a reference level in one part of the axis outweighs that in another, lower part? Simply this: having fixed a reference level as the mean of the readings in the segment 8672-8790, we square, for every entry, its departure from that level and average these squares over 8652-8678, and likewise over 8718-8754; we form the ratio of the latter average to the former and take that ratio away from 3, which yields 2.5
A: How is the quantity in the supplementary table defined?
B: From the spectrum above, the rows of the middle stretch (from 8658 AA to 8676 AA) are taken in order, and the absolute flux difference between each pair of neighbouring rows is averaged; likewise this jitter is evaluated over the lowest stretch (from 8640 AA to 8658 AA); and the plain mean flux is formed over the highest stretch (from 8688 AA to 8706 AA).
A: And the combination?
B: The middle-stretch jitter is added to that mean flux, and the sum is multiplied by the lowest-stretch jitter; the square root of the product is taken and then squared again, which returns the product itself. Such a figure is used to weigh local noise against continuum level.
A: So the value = 19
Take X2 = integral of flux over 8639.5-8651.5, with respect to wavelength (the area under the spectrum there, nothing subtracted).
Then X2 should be 286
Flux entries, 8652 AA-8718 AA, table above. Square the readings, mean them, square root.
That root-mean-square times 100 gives 2300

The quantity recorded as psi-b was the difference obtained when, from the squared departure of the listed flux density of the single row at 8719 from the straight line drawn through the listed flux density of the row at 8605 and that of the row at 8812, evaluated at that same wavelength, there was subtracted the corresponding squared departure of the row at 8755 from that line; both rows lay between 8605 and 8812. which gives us 2.6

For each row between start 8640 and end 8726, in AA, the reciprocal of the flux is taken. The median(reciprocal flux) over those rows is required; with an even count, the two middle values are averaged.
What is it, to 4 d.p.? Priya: 0.0433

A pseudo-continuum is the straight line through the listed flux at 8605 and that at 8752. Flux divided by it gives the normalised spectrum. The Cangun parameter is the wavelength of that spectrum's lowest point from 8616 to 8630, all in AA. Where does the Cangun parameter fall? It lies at 8617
